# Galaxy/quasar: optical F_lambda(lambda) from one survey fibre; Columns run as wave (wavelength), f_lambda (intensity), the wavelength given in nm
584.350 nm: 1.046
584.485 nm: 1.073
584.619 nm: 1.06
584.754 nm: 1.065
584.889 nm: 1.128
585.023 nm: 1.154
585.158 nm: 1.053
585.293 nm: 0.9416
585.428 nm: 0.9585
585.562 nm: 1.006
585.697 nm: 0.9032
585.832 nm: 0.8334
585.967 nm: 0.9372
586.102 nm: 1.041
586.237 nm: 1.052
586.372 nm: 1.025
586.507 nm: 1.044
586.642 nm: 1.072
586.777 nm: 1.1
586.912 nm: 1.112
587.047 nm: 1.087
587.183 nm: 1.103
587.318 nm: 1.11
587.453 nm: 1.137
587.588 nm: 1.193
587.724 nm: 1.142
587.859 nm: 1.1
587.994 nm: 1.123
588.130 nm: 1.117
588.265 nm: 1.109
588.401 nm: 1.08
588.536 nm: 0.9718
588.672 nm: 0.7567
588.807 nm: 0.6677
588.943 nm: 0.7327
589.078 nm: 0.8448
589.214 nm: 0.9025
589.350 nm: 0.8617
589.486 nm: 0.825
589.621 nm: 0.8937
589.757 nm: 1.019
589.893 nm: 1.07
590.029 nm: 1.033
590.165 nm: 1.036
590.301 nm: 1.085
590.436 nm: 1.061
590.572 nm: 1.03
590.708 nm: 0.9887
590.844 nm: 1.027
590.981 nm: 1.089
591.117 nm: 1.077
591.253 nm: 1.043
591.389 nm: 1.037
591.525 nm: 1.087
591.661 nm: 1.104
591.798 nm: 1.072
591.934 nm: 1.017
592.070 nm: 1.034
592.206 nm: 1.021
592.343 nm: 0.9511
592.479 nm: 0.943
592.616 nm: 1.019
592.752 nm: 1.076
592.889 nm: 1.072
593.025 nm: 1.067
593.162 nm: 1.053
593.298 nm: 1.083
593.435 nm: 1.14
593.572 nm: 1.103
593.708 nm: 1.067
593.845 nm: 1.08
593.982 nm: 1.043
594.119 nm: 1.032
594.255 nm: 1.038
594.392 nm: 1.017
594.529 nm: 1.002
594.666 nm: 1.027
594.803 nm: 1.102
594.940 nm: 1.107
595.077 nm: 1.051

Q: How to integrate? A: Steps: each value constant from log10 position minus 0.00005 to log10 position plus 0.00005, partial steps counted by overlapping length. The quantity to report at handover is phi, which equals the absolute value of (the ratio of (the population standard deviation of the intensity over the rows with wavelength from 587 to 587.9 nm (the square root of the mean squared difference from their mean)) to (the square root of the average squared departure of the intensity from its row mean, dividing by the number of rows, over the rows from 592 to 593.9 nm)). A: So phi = 0.6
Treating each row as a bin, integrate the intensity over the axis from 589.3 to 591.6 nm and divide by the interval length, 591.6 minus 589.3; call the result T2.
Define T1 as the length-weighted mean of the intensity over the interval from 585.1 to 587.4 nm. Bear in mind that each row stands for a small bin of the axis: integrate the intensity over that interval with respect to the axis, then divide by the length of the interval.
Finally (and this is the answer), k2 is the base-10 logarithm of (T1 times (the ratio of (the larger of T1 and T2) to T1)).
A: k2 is 0.010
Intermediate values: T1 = 1.02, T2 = 1.02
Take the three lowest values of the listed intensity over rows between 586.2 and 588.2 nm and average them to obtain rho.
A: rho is 1.04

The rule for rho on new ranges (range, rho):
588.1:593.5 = 0.72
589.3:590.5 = 0.86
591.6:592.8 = 0.97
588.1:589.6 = 0.72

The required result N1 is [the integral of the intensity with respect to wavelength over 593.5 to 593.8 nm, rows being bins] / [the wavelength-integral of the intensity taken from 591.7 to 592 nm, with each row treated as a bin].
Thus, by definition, 1.03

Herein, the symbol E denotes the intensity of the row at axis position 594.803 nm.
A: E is 1.102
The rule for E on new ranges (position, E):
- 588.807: 0.6677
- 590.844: 1.027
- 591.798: 1.072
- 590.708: 0.9887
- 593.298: 1.083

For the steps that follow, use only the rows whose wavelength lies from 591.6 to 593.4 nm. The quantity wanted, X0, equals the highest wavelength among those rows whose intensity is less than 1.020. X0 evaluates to 592.616 nm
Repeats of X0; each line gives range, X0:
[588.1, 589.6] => 589.486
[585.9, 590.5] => 589.757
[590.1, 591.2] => 590.708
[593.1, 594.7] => 594.529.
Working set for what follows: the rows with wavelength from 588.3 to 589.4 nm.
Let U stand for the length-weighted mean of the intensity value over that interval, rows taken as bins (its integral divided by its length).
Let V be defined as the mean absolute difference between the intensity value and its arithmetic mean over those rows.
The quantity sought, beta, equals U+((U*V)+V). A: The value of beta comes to 1.05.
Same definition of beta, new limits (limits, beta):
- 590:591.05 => 1.10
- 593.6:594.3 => 1.09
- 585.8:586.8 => 1.14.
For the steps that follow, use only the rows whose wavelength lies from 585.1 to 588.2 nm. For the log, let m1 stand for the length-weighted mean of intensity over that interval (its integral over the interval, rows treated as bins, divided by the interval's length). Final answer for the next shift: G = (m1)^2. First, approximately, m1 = 1.052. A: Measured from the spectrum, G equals 1.11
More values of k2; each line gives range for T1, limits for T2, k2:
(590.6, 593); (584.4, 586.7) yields 0.017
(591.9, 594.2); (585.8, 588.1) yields 0.032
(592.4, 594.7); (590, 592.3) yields 0.021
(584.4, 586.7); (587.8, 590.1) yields 0.009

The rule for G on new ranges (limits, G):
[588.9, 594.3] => 1.04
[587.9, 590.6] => 0.92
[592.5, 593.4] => 1.12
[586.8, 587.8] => 1.27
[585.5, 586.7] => 0.98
